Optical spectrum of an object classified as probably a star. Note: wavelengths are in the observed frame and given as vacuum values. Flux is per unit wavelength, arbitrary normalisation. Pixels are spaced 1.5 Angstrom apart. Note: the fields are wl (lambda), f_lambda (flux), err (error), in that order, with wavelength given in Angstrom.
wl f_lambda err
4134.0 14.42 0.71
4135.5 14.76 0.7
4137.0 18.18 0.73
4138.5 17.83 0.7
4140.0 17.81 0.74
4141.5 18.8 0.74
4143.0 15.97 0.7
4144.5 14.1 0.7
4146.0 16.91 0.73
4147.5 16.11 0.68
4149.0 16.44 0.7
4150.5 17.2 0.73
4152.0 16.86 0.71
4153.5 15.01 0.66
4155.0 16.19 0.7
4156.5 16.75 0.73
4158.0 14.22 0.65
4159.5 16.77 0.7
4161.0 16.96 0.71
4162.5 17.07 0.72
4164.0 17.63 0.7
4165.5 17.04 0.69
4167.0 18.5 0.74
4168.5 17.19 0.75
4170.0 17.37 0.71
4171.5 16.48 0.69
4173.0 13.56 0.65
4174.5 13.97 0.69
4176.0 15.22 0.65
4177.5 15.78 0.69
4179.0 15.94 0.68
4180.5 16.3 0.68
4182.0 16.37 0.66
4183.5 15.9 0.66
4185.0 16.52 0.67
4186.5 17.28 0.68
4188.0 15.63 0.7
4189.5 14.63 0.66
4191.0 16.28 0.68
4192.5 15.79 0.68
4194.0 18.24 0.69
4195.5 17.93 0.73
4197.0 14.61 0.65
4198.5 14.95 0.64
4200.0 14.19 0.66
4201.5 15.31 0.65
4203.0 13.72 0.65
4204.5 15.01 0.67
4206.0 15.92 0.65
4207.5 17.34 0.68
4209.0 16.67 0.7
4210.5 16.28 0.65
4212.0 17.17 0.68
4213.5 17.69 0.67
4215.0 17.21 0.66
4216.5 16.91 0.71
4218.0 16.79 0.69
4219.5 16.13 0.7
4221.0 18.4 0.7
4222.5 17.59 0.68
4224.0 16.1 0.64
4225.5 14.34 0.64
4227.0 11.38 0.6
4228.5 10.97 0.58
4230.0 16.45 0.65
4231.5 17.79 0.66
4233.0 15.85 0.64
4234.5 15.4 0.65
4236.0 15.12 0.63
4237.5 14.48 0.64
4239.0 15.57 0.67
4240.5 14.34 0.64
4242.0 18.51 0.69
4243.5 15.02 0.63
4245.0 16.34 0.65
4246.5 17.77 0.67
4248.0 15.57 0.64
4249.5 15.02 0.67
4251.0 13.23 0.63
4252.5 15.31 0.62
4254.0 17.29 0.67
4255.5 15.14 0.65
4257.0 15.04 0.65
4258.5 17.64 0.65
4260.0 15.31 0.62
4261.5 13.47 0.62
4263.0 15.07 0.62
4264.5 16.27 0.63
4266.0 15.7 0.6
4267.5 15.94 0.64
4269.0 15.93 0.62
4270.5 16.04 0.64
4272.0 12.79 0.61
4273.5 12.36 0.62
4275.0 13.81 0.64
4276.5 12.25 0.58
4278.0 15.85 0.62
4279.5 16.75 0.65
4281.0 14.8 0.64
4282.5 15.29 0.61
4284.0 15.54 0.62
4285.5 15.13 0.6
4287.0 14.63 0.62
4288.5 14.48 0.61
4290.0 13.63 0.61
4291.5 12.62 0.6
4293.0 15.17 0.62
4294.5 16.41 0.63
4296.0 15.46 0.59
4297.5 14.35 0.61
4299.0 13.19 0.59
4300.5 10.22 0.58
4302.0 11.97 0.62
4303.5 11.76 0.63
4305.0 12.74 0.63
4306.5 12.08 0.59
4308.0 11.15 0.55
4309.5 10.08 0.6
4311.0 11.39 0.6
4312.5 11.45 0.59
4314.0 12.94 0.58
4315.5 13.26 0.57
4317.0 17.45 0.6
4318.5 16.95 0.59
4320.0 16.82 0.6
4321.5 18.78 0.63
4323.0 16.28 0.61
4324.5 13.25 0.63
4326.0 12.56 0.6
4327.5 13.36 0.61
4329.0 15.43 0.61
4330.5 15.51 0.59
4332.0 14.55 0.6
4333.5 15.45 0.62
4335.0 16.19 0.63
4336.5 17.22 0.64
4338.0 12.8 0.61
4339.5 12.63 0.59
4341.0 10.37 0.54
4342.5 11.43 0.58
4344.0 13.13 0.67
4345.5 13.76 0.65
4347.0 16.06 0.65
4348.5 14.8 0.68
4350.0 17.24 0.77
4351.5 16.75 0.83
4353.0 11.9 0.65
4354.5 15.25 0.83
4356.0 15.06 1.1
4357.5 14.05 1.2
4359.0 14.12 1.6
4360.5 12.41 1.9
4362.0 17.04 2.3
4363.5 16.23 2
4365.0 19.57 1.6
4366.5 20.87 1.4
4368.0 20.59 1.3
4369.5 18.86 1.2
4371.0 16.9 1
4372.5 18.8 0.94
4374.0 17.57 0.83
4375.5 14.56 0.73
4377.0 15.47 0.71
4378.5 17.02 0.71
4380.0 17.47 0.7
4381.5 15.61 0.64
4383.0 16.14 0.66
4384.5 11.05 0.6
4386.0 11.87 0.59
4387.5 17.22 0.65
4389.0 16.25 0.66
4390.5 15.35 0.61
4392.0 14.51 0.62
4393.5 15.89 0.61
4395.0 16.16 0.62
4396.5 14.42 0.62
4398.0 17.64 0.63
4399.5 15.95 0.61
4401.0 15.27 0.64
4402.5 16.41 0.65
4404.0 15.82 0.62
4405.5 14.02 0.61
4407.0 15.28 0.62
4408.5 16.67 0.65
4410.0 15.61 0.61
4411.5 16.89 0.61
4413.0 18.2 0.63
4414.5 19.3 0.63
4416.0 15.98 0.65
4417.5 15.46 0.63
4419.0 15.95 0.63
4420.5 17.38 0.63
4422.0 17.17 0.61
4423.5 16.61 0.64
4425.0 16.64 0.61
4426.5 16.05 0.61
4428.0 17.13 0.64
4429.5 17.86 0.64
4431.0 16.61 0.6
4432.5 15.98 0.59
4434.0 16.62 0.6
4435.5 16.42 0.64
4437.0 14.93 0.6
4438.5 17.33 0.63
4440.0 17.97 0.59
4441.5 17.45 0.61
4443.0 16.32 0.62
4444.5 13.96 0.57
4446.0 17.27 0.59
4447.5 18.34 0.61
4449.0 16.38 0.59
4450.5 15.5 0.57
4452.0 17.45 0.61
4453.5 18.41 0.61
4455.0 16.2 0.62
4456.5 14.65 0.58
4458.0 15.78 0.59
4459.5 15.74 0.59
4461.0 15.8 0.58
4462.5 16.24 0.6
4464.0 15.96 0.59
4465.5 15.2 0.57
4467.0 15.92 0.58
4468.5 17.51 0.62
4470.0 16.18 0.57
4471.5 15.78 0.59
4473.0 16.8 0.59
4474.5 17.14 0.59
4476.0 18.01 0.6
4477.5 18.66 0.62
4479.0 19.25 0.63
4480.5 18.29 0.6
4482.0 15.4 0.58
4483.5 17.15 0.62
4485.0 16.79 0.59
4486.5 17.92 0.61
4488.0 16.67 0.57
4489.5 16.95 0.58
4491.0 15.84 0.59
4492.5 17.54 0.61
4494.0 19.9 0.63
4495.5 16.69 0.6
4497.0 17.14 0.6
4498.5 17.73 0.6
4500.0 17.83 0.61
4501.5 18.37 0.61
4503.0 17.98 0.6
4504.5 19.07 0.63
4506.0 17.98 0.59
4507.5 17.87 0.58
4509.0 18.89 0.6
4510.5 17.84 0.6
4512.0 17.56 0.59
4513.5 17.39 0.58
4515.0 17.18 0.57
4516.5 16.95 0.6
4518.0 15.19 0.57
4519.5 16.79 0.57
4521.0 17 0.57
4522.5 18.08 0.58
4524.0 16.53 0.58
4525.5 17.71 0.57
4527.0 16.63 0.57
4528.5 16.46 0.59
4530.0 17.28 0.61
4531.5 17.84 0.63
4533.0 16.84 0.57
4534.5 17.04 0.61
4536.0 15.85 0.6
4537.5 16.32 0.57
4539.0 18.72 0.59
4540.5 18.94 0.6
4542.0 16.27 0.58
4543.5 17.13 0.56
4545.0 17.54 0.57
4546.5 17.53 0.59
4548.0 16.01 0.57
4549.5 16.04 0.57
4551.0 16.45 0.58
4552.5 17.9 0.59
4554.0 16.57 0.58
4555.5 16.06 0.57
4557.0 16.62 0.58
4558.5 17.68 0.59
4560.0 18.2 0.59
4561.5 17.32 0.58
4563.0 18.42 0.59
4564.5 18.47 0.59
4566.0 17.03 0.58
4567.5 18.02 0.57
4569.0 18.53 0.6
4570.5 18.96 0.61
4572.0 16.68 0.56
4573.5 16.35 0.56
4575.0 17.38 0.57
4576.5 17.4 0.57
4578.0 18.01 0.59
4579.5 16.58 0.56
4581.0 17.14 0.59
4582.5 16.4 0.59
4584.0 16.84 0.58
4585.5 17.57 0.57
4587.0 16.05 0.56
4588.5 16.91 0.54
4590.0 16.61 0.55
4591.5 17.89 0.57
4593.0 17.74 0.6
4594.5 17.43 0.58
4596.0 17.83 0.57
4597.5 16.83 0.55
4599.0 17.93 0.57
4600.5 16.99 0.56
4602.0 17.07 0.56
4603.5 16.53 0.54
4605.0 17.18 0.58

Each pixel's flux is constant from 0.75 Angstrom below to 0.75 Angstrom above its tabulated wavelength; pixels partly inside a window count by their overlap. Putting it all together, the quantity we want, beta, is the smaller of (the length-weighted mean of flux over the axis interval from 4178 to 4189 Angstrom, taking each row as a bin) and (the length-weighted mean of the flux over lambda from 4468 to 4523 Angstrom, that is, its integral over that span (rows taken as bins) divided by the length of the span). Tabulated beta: 16.2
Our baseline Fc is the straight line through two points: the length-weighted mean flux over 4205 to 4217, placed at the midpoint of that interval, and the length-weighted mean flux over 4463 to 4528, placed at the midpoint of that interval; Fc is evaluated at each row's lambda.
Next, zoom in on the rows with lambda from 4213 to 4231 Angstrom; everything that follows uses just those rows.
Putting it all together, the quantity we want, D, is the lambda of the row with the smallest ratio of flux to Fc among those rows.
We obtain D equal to 4228.5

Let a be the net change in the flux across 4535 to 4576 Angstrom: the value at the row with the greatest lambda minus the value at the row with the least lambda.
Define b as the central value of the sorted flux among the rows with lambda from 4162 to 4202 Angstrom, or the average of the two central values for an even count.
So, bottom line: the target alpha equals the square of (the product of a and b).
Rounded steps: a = 1.5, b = 16.3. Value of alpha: 620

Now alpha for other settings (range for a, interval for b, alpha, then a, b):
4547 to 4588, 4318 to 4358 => 0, 0.0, 15.1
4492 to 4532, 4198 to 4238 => 23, 0.3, 16.1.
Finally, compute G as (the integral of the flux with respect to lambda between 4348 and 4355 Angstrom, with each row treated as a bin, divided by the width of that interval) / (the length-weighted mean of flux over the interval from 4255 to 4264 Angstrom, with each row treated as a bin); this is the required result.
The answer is 0.99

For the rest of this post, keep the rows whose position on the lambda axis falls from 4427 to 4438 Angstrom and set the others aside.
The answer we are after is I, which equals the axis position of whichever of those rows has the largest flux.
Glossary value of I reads 4429.5 Angstrom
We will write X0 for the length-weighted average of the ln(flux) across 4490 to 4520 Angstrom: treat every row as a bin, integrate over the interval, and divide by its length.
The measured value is 2.87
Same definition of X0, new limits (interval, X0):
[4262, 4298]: 2.69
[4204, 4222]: 2.82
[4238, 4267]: 2.75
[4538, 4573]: 2.86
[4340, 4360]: 2.64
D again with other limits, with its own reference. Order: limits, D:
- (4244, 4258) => 4251.0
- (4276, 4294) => 4276.5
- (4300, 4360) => 4309.5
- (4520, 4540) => 4536.0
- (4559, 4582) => 4573.5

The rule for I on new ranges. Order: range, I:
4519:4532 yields 4522.5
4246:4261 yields 4246.5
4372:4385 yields 4372.5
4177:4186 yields 4185.0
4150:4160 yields 4150.5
